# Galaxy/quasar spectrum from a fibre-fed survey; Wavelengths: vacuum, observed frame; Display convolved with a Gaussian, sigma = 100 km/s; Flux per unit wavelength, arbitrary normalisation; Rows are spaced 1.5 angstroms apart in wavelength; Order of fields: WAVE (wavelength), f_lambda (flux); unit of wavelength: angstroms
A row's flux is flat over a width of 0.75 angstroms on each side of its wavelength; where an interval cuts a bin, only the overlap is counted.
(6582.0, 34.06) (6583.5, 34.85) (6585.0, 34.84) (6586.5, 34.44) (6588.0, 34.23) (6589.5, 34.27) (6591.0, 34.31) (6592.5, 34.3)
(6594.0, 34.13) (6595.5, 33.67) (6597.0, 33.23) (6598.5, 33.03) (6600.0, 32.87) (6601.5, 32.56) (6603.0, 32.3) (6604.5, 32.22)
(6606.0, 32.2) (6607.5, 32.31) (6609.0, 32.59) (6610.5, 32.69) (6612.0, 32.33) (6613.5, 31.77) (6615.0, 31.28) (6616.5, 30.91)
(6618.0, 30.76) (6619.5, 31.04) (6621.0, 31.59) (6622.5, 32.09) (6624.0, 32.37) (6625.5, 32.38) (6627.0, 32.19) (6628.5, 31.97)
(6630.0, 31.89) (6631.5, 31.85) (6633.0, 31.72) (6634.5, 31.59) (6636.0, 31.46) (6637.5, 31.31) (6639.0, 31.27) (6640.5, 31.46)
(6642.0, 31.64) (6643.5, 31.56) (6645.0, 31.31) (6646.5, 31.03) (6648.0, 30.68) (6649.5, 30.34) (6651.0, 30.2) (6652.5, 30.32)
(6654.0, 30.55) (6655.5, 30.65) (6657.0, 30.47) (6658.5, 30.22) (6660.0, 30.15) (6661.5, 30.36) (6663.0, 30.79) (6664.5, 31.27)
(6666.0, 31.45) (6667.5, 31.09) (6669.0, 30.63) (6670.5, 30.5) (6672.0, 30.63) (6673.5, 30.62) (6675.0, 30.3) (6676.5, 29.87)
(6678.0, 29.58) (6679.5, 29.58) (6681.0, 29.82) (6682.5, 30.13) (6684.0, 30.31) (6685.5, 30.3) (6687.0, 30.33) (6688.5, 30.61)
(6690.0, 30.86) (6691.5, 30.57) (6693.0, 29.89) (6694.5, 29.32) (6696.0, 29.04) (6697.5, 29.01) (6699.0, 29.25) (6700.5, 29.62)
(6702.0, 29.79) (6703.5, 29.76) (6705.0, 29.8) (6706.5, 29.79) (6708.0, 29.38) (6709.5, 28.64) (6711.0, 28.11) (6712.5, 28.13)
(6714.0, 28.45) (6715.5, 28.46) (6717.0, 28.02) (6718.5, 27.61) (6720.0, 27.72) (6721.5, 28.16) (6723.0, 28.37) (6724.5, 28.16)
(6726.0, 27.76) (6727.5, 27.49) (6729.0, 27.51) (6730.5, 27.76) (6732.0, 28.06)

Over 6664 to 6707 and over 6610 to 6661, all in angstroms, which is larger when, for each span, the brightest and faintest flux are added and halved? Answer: 31.4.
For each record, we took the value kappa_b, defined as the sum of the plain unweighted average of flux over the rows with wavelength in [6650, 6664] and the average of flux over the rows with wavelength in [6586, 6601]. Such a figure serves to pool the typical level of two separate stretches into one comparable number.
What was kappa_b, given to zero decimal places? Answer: 64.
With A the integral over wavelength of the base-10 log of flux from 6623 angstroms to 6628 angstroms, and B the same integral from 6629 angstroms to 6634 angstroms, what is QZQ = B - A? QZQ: -0.03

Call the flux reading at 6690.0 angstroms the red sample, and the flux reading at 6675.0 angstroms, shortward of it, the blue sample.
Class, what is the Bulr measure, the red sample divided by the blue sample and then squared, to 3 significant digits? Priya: 1.04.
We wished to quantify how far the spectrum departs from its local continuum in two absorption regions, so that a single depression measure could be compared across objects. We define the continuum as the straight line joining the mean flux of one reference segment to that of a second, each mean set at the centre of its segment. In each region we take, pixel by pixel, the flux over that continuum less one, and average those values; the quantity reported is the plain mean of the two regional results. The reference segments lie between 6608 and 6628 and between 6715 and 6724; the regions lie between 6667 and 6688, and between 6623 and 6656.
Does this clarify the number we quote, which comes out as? 0.0158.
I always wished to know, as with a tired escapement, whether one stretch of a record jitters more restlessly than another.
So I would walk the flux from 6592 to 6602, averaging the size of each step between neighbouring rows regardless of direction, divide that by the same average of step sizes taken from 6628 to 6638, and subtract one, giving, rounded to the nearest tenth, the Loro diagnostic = 1.6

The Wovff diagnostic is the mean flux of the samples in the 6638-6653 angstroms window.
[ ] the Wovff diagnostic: 31.0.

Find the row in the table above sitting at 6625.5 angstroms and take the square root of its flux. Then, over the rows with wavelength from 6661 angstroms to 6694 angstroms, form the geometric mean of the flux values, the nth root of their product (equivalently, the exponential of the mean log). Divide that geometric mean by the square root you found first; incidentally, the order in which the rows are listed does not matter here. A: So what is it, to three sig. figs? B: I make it 5.35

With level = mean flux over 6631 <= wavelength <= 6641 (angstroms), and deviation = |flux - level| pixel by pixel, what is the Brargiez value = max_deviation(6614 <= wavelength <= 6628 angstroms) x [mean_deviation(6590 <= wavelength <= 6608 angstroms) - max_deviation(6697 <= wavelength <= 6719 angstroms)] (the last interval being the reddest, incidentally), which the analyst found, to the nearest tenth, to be -2.0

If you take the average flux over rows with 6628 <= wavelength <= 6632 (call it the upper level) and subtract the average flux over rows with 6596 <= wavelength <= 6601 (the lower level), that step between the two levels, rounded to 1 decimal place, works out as -1.1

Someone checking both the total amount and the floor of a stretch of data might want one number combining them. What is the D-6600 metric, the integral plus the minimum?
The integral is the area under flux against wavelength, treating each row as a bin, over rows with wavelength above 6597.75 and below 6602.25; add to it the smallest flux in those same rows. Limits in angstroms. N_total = 180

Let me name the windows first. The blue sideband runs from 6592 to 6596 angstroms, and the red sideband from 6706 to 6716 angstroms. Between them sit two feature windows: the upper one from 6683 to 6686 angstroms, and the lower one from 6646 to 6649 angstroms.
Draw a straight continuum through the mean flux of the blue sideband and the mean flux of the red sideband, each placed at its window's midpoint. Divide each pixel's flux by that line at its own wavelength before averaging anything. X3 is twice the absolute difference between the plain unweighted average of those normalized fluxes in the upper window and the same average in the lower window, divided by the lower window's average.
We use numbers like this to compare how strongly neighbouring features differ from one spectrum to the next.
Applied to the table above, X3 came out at 0.08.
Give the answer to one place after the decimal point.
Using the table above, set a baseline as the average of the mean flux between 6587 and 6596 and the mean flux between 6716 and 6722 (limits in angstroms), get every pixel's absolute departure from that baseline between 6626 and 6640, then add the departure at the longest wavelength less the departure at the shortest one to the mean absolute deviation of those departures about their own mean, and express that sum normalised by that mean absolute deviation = -2.6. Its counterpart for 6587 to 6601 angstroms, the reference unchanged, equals -1.6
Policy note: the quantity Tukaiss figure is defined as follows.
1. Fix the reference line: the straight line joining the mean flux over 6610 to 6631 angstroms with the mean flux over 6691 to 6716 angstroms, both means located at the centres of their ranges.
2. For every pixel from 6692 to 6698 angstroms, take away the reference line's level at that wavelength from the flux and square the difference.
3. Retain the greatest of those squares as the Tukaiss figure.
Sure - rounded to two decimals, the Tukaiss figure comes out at 0.18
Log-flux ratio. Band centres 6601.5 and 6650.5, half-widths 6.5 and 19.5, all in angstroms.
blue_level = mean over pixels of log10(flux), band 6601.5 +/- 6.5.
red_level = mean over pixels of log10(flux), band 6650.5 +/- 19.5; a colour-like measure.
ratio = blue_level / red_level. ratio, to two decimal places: 1.02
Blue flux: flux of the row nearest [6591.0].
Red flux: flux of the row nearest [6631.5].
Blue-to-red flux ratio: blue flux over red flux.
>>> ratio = 1.08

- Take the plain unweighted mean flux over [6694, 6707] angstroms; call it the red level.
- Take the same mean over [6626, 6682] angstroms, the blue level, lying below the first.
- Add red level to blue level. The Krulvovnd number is 60.4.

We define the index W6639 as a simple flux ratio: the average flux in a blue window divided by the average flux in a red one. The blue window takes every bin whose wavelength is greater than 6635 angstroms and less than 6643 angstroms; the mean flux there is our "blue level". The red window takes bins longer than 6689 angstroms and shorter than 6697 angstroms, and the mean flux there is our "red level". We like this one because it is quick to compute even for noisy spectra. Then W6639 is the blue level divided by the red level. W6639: 1.05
